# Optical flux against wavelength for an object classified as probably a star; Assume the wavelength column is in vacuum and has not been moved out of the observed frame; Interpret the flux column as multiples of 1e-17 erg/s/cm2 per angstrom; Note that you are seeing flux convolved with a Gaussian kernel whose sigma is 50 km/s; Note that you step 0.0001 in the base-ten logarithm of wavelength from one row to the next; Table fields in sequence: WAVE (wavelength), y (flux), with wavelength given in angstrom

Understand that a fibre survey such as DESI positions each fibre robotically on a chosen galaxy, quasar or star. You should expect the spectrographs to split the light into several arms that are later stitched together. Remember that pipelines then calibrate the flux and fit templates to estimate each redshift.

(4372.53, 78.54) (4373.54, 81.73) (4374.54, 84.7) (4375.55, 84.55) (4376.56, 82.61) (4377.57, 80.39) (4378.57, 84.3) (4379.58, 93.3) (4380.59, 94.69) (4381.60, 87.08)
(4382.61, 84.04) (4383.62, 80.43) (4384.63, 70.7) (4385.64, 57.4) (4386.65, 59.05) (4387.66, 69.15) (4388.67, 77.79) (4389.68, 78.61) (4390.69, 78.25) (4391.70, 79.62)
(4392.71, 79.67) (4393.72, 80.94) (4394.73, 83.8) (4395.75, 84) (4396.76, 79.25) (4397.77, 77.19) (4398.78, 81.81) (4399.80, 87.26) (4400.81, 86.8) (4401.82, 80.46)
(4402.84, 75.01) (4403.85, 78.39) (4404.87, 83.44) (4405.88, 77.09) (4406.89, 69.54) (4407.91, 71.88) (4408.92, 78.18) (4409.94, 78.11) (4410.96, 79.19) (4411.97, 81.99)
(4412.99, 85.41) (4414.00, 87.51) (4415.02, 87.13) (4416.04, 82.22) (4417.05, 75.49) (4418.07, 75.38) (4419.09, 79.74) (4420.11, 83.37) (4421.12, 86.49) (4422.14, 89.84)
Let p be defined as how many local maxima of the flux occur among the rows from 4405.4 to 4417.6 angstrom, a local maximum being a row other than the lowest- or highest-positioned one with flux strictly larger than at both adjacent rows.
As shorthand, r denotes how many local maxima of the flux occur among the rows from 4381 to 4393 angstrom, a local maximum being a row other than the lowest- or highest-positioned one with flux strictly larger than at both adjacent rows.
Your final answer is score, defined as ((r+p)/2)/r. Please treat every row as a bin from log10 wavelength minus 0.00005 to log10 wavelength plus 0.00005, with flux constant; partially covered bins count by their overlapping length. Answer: 1.50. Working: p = 2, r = 1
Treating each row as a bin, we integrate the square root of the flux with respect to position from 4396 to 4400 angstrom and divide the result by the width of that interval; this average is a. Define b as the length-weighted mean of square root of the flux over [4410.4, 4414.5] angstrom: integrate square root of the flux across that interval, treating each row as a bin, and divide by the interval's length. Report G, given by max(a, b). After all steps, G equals 9.14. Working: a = 9.00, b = 9.1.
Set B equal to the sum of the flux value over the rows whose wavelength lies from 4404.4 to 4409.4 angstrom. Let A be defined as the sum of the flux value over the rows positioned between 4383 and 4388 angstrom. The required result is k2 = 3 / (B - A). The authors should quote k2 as 0.1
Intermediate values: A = 337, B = 380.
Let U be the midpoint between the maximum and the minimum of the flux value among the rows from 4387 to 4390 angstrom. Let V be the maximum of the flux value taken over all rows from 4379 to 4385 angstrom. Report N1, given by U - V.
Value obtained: -21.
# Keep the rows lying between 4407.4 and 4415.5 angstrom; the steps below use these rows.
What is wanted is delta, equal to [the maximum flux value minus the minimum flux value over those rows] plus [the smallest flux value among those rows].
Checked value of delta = 88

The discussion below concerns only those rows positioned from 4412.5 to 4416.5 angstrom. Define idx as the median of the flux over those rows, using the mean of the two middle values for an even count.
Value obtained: 86.3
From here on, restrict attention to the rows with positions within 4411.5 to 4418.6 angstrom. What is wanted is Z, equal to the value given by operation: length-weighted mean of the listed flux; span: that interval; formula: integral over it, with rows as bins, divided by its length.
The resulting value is 82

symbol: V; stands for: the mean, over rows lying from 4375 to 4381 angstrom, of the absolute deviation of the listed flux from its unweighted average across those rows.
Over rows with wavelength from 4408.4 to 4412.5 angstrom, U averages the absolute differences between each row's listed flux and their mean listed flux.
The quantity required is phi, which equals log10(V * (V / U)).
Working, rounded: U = 1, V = 4.9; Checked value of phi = 1.3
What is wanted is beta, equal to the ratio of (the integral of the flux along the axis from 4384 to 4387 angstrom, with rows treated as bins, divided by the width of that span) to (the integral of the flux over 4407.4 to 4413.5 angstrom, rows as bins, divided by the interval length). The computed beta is 0.80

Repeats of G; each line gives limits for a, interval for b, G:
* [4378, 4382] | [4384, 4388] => 9.48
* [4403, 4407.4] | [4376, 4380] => 9.22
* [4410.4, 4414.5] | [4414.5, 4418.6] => 9.14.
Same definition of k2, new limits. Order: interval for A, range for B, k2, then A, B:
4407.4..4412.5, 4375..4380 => 0.1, 389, 425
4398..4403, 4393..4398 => -0.5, 411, 405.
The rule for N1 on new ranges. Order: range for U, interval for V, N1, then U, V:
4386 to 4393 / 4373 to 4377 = -15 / 69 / 84.7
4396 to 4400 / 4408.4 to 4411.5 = 3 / 82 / 79.19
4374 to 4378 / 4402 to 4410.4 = -1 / 83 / 83.44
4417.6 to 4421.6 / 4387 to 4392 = 1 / 81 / 79.62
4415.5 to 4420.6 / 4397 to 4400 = -8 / 79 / 87.26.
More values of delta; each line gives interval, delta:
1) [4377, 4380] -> 93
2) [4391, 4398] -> 84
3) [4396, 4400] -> 87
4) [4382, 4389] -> 84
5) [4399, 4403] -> 87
